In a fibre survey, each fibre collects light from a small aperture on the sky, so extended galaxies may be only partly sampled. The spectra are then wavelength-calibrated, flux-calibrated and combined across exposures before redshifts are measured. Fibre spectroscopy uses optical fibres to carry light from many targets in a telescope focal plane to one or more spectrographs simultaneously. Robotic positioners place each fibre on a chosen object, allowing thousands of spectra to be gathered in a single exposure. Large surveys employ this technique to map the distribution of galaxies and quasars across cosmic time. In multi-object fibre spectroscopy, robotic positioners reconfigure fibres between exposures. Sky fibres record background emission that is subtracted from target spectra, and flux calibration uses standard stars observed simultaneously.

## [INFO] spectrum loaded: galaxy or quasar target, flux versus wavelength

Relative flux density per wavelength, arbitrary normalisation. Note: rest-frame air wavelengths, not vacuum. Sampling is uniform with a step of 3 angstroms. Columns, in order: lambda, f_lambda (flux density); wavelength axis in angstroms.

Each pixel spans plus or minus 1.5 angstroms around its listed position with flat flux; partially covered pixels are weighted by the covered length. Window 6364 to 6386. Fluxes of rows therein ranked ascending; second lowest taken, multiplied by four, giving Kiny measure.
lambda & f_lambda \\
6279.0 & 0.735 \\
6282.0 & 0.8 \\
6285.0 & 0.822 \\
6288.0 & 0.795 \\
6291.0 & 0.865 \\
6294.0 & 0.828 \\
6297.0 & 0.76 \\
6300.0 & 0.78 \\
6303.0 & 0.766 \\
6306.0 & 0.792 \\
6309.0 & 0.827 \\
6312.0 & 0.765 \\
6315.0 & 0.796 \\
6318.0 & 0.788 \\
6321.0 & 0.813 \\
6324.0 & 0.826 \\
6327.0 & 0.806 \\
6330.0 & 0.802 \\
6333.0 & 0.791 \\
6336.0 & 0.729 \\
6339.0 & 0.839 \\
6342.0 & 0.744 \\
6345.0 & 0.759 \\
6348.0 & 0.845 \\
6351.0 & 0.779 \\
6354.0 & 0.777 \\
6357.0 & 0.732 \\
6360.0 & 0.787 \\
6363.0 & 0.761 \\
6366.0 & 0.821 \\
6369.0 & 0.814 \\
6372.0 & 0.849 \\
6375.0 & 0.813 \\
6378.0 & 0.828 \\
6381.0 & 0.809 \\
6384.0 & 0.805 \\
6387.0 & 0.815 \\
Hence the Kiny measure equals 3.24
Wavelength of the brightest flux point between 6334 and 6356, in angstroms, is 6348.0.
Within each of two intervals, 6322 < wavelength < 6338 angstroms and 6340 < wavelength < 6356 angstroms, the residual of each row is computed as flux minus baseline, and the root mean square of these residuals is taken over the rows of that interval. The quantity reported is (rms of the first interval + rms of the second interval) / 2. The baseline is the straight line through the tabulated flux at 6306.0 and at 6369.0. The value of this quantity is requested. 0.0392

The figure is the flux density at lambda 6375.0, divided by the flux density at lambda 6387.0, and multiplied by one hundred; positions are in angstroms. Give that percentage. 99.8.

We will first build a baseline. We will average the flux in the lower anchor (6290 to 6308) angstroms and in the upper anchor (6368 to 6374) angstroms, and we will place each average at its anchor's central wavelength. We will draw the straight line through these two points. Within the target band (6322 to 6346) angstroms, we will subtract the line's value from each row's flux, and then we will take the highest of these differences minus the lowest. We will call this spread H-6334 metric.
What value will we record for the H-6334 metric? 0.109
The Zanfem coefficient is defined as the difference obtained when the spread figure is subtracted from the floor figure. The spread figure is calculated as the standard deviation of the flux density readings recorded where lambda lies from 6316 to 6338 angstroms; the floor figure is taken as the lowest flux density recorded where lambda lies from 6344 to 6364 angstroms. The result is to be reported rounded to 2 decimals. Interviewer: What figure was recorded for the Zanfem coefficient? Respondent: 0.70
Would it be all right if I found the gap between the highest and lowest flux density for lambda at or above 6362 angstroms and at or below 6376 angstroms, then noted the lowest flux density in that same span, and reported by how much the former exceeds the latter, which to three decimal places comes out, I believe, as -0.673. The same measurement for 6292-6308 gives -0.692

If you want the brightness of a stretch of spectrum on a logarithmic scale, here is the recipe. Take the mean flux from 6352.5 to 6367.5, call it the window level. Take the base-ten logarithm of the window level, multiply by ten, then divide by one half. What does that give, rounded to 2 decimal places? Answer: -2.21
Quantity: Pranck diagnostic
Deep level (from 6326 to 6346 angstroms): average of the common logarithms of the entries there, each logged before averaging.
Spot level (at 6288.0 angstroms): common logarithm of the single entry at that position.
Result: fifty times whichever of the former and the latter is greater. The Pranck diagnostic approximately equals -5.0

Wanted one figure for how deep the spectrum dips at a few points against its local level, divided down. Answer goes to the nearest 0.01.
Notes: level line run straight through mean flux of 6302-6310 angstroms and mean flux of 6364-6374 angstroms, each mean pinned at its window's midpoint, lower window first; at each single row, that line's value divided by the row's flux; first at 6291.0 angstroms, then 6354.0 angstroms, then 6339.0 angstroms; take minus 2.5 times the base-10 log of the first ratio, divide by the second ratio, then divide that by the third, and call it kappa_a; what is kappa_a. 0.10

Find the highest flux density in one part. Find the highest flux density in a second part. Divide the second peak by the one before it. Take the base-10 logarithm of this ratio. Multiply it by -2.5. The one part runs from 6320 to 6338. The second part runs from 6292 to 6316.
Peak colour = 0.00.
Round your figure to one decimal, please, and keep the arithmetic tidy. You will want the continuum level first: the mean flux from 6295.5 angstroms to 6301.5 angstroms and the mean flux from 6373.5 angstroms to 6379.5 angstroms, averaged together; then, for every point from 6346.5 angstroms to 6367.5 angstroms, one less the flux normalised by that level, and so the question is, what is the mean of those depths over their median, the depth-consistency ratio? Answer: 0.6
